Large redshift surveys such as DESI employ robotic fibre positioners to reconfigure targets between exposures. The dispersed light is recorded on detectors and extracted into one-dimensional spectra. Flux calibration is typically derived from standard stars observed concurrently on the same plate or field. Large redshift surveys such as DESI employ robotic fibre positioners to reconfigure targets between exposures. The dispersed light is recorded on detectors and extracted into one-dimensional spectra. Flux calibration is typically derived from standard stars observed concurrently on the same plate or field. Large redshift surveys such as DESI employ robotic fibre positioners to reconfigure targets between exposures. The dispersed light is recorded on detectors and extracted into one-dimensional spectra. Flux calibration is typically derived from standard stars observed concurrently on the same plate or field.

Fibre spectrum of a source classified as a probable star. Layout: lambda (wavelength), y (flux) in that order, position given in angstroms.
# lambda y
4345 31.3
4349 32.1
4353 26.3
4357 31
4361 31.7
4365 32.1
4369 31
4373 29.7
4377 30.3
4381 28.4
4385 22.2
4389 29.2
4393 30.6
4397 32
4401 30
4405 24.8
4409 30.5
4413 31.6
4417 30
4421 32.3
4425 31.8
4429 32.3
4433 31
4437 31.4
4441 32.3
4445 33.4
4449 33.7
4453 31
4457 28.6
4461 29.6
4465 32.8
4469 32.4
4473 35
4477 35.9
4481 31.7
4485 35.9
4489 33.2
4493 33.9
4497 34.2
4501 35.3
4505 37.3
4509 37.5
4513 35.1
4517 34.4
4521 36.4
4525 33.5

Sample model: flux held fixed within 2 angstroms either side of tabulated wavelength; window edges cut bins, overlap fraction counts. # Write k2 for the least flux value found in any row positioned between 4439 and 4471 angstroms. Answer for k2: 28.6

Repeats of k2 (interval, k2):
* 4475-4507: 31.7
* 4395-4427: 24.8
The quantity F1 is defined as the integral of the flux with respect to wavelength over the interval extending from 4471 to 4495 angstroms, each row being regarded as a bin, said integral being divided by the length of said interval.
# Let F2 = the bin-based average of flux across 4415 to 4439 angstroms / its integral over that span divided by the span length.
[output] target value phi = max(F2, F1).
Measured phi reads 34.3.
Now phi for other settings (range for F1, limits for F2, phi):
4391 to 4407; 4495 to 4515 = 35.9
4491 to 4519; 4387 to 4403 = 35.4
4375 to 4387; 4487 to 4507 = 34.8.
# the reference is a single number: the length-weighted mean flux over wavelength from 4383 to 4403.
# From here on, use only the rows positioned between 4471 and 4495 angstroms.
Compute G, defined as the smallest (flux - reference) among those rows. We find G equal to 2.9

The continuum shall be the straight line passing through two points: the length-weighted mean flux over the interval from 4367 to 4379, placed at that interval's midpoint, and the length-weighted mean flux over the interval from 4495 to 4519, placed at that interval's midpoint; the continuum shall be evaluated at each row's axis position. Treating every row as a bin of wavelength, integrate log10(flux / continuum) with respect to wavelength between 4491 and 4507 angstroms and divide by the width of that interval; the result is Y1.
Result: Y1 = -0.002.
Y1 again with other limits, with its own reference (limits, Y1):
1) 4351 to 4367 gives 0.006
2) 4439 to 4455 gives -0.009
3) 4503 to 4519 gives 0.003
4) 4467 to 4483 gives -0.008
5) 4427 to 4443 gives -0.014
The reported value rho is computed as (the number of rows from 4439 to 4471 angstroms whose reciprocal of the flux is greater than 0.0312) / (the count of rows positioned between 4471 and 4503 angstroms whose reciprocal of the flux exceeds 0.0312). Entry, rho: 3.0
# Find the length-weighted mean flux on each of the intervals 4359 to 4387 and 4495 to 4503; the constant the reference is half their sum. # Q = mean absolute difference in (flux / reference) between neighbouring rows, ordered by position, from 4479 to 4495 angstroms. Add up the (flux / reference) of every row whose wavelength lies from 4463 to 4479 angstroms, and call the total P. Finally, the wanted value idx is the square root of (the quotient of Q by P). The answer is 0.14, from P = 4.25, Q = 0.08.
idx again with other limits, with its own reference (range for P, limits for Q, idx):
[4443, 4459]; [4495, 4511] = 0.09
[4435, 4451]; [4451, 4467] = 0.13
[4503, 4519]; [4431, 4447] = 0.07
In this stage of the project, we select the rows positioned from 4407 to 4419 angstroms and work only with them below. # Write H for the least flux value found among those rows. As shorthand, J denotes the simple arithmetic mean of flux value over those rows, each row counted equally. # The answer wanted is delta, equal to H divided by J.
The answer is 0.977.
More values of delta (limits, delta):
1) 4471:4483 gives 0.927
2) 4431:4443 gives 0.982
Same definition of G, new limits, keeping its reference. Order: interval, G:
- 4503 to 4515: 6.3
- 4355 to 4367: 2.2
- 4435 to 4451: 2.6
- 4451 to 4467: -0.2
